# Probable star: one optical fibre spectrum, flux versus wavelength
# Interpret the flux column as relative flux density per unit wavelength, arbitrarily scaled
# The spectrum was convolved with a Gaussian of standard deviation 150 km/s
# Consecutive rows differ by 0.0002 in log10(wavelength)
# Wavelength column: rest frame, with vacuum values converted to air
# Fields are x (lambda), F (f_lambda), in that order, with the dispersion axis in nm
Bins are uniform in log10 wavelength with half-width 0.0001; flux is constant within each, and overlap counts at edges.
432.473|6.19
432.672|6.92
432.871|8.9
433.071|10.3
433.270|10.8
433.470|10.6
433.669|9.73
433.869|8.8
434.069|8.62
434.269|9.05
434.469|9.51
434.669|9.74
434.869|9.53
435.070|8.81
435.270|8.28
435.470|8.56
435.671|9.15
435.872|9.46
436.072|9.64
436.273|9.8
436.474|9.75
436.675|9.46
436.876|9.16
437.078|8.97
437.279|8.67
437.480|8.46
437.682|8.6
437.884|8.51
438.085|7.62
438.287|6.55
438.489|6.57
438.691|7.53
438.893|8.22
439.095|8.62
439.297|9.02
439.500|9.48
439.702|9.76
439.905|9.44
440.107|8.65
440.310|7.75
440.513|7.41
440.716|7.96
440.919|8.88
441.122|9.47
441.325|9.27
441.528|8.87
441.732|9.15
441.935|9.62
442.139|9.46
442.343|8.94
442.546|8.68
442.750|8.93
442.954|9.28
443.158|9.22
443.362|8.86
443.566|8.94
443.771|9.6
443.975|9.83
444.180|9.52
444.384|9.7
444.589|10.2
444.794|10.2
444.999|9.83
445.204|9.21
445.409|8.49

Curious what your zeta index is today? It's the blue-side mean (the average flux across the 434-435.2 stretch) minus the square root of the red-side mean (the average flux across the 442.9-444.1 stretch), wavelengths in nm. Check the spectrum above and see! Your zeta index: 6.2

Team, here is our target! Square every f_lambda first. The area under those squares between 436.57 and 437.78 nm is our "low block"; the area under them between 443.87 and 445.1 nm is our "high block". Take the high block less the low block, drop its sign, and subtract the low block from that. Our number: -71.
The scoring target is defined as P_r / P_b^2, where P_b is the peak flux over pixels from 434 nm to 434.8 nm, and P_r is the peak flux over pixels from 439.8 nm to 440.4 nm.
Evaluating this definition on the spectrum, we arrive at 0.100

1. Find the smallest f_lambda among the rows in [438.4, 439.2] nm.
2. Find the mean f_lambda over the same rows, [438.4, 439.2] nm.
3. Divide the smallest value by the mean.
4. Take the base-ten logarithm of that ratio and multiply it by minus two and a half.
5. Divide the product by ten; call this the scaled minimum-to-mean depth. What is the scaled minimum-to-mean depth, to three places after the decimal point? 0.018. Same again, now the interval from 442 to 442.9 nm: 0.004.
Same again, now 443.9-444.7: 0.003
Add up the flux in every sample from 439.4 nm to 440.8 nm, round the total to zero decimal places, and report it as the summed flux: 60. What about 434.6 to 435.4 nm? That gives 36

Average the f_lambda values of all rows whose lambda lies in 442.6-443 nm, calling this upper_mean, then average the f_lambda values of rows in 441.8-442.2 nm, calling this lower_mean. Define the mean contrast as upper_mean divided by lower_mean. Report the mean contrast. 0.95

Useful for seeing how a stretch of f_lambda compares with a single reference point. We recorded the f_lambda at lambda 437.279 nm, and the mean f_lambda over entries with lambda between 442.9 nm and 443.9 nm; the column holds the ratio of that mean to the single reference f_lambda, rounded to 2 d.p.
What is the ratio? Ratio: 1.06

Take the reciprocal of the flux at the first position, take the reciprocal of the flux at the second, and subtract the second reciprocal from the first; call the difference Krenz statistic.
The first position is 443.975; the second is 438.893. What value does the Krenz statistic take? -0.020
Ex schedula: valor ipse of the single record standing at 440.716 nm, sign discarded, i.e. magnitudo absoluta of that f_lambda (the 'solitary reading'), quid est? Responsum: 8.0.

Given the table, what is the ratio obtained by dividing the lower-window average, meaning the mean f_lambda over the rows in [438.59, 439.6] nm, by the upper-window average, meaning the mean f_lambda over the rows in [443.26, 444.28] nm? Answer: 0.92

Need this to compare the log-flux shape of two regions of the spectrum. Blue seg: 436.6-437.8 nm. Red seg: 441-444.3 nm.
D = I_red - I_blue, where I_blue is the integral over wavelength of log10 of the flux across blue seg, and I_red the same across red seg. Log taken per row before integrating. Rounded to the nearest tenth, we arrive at 2.0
